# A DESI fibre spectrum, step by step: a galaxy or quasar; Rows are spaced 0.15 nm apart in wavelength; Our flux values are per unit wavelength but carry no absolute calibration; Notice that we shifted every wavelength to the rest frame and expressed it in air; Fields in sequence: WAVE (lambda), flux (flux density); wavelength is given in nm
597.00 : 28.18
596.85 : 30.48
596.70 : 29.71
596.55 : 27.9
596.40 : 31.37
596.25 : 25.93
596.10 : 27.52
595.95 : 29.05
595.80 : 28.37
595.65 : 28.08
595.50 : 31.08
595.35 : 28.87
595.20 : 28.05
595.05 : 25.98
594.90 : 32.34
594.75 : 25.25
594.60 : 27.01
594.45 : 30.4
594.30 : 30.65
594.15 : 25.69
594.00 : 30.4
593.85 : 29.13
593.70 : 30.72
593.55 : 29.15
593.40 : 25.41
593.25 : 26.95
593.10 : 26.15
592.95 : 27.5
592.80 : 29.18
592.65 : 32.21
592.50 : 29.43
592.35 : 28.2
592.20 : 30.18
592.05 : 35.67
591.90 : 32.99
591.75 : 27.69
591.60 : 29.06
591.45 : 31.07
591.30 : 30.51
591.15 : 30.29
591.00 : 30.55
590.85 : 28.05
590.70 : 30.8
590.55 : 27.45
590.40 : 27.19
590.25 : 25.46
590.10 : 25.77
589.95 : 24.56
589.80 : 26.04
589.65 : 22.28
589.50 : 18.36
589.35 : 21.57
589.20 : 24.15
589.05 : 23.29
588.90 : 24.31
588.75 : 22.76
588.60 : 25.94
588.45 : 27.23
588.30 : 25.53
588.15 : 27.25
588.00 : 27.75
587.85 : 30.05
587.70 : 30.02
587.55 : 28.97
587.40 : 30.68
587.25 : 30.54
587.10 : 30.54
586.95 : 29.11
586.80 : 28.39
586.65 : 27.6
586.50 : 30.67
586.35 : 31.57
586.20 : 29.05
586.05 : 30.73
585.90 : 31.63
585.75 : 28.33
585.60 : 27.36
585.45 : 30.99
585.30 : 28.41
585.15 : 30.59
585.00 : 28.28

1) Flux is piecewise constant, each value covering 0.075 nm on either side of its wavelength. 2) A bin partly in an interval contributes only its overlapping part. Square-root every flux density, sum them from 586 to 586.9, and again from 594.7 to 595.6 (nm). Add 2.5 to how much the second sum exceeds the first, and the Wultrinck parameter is 1.9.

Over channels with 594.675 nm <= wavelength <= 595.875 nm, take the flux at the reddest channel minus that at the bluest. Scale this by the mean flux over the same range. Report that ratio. 0.11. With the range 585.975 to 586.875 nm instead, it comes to -0.08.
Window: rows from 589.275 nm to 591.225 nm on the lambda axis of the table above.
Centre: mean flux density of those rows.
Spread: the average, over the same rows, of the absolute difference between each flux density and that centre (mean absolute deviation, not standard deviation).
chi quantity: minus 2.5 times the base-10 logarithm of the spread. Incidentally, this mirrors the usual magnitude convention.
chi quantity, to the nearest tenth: -1.1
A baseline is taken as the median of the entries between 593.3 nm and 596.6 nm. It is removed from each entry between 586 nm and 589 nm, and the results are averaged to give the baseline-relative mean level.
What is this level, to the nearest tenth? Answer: -0.2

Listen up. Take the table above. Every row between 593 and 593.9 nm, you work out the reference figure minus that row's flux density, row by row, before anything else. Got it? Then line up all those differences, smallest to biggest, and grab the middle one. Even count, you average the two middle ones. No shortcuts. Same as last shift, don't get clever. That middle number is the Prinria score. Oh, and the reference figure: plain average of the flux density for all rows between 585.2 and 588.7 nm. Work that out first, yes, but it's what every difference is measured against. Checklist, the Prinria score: 1.0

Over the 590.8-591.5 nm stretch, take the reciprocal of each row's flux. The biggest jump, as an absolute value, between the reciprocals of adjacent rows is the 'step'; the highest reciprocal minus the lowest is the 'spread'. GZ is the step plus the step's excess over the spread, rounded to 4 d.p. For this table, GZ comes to 0.0024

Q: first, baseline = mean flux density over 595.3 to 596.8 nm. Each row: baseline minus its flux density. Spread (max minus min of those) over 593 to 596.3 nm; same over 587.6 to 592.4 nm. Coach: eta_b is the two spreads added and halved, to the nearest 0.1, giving 12.2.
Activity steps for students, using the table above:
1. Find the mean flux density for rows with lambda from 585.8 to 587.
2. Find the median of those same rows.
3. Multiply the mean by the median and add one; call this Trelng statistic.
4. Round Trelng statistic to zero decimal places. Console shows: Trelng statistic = 893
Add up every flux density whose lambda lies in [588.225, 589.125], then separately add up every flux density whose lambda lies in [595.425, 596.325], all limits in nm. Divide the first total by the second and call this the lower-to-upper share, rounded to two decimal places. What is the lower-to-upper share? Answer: 0.88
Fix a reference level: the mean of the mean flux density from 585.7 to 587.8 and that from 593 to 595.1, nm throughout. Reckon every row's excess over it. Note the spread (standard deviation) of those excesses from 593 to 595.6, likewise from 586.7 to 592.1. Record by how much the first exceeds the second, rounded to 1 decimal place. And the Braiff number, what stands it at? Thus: -1.2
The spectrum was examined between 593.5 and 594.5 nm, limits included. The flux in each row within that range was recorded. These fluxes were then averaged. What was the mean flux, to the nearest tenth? 29.4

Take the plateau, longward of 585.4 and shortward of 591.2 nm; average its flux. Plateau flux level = 27.5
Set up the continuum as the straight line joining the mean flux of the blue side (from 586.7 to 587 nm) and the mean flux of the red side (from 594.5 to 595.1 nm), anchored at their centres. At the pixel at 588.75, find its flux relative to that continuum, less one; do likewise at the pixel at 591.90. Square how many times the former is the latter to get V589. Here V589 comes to 1.3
